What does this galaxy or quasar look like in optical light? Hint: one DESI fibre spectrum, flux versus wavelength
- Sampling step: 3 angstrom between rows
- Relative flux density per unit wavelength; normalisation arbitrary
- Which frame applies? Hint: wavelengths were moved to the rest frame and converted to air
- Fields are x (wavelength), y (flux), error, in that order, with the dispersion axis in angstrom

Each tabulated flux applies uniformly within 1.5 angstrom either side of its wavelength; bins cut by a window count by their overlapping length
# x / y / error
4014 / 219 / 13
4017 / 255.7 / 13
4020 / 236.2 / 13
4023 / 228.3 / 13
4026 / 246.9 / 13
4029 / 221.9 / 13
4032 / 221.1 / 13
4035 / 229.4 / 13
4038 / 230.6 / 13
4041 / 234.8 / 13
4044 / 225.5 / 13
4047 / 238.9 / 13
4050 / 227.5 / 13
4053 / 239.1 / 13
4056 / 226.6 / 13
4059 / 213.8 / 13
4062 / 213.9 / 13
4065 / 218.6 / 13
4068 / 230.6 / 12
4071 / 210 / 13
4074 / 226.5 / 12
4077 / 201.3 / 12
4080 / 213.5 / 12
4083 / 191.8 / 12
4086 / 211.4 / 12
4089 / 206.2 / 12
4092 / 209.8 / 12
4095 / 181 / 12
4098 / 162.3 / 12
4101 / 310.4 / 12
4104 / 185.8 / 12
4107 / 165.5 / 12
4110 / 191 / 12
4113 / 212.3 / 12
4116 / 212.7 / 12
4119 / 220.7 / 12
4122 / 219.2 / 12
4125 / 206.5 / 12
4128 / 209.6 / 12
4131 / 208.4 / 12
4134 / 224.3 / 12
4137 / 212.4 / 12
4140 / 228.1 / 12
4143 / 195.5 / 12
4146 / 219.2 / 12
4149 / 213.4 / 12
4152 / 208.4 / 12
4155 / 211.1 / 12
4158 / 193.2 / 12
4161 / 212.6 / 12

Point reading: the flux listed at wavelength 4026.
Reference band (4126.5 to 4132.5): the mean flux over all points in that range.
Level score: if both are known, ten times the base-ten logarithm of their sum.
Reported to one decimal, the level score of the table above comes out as 26.6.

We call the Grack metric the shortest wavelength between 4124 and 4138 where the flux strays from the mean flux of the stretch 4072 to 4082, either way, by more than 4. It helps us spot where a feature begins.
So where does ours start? 4125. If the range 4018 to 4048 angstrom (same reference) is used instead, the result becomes 4020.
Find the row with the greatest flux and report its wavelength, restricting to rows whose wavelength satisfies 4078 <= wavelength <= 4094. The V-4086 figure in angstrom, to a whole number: 4080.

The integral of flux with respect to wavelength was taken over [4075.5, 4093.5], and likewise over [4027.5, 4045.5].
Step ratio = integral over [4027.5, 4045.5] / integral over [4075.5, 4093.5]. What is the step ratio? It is 1.10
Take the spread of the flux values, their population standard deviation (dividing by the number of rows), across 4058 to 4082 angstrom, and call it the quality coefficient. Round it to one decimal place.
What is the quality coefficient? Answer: 8.6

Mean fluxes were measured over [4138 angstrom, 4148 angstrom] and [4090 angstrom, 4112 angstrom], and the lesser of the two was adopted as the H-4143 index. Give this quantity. 201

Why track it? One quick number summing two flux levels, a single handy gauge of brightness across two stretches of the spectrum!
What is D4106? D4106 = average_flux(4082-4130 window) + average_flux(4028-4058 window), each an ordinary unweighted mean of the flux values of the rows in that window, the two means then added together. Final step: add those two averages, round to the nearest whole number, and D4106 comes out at 436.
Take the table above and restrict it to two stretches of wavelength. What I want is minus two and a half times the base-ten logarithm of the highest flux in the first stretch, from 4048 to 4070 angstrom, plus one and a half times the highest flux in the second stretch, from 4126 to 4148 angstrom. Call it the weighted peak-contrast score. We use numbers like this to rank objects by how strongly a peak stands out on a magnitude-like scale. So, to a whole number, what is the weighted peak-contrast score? 336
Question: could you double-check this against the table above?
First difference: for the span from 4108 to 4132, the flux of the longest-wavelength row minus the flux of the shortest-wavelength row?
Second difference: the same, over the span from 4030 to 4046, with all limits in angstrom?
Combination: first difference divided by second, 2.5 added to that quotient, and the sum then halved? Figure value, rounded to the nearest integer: 3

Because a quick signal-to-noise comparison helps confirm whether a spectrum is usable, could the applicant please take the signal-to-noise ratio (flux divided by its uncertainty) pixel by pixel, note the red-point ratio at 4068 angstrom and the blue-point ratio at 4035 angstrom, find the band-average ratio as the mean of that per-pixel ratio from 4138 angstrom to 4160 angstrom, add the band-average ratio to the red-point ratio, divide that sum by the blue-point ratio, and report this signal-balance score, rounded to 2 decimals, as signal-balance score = 2.08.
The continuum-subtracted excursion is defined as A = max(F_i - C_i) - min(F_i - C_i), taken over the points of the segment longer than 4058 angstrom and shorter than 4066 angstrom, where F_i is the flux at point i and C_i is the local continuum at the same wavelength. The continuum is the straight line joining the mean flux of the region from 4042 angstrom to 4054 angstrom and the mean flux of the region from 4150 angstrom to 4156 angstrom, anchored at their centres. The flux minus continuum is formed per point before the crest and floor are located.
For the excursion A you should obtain 6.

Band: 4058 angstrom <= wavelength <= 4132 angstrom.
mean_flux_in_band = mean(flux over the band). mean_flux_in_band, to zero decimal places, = 209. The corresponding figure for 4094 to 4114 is 201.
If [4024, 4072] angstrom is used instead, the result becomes 227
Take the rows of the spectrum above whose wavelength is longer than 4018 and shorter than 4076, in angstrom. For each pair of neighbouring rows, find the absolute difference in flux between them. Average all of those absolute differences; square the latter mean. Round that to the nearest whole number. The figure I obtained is 112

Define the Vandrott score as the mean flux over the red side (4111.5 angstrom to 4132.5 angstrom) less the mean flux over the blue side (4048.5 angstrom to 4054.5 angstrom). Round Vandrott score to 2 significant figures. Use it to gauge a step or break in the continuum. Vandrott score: -21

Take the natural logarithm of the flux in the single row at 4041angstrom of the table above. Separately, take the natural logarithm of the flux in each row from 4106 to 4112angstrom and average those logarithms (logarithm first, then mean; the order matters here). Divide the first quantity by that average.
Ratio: 1.05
